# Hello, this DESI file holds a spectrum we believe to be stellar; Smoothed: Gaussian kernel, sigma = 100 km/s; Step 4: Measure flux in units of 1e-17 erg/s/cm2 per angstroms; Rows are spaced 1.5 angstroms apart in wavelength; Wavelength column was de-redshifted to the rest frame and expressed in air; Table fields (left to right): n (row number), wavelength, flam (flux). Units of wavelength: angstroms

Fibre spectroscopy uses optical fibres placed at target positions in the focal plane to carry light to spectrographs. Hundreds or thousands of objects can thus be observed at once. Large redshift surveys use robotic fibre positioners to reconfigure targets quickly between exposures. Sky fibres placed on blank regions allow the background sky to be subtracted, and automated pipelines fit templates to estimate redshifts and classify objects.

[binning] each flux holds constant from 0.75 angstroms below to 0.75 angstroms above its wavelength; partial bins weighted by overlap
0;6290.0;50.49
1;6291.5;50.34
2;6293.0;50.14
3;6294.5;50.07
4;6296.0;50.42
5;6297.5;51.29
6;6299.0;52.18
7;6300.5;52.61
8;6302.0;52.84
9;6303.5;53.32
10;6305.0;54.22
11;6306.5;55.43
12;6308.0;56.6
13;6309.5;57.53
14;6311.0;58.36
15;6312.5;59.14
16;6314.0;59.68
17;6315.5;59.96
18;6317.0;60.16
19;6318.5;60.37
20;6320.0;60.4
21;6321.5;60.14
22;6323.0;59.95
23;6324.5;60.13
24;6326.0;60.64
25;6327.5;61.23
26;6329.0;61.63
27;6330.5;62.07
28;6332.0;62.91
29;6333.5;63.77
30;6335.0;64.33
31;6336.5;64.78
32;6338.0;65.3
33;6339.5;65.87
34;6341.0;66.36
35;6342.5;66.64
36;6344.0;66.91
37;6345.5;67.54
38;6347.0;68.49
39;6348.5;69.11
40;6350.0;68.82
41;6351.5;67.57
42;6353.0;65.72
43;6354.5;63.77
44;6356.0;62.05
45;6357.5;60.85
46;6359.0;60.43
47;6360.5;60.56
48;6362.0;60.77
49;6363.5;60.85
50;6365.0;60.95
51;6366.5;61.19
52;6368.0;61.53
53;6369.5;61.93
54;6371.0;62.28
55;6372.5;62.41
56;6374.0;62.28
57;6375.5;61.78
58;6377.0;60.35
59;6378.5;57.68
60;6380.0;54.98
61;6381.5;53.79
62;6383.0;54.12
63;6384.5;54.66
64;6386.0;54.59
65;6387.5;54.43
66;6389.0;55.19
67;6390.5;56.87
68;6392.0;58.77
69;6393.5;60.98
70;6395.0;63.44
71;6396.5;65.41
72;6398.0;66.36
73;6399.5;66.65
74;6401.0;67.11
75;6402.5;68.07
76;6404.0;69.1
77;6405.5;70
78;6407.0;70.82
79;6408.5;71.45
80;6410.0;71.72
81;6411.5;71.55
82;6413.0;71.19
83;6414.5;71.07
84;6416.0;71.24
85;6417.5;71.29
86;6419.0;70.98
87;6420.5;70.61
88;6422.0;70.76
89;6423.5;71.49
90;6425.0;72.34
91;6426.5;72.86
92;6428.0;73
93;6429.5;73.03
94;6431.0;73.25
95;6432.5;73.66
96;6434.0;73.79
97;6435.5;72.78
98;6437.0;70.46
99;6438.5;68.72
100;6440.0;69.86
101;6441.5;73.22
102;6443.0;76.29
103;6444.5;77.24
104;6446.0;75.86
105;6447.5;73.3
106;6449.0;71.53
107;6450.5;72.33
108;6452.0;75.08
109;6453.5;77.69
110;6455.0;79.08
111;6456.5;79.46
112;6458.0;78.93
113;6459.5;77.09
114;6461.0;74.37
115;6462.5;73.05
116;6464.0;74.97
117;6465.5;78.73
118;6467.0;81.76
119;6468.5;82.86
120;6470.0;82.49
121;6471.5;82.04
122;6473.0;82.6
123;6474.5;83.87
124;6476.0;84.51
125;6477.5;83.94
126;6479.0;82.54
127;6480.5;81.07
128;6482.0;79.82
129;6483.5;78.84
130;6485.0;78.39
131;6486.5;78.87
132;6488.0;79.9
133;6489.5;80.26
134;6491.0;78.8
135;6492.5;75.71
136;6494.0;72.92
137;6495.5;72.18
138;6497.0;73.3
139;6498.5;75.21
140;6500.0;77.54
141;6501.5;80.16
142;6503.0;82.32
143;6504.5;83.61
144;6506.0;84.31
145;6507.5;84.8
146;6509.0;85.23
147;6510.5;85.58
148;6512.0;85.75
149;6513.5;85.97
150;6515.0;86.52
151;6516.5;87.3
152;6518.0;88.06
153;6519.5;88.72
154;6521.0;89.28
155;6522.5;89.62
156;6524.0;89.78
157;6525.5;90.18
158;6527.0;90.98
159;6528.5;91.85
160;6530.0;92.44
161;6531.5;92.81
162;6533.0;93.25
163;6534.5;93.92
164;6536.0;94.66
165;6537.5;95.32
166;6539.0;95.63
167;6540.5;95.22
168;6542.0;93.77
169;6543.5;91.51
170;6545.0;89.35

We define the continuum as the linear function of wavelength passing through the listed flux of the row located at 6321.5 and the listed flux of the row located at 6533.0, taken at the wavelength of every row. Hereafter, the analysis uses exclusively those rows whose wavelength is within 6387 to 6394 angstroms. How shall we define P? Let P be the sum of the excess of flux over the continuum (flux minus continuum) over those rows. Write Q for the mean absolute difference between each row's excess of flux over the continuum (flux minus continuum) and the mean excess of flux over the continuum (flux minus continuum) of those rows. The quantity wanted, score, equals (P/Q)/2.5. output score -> -15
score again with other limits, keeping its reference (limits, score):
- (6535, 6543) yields 2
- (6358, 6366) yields -88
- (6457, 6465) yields -6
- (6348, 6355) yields 2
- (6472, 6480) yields -2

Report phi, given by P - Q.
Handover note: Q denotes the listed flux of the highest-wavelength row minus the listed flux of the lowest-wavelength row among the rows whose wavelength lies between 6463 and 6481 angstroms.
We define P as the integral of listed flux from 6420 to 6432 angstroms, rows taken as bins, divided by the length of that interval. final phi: 66.1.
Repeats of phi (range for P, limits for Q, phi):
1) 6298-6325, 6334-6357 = 59.6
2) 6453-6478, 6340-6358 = 85.3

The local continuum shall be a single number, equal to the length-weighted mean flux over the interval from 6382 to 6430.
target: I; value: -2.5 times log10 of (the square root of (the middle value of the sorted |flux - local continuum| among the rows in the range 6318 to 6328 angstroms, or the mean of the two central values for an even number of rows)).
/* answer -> -0.98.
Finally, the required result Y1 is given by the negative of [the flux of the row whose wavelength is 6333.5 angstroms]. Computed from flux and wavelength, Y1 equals -64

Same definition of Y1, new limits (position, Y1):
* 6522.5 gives -90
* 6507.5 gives -85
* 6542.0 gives -94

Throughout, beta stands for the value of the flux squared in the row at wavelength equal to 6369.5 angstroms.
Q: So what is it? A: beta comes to 3835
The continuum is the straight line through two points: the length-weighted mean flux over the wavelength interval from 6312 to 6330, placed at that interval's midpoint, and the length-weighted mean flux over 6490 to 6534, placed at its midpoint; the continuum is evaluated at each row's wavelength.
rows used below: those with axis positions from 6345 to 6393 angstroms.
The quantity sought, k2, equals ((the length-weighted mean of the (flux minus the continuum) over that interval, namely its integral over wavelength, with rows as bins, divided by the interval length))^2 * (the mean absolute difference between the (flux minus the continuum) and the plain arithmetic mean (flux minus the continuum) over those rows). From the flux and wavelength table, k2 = 151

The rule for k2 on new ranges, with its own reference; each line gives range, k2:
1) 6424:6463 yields 6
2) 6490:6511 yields 55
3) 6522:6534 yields 19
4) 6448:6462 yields 4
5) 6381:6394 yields 263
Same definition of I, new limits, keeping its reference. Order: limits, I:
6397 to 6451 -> -0.87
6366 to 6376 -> -0.82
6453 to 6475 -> -1.37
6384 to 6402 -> -1.03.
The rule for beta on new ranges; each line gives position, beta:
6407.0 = 5015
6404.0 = 4775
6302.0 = 2792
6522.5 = 8032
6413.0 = 5068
